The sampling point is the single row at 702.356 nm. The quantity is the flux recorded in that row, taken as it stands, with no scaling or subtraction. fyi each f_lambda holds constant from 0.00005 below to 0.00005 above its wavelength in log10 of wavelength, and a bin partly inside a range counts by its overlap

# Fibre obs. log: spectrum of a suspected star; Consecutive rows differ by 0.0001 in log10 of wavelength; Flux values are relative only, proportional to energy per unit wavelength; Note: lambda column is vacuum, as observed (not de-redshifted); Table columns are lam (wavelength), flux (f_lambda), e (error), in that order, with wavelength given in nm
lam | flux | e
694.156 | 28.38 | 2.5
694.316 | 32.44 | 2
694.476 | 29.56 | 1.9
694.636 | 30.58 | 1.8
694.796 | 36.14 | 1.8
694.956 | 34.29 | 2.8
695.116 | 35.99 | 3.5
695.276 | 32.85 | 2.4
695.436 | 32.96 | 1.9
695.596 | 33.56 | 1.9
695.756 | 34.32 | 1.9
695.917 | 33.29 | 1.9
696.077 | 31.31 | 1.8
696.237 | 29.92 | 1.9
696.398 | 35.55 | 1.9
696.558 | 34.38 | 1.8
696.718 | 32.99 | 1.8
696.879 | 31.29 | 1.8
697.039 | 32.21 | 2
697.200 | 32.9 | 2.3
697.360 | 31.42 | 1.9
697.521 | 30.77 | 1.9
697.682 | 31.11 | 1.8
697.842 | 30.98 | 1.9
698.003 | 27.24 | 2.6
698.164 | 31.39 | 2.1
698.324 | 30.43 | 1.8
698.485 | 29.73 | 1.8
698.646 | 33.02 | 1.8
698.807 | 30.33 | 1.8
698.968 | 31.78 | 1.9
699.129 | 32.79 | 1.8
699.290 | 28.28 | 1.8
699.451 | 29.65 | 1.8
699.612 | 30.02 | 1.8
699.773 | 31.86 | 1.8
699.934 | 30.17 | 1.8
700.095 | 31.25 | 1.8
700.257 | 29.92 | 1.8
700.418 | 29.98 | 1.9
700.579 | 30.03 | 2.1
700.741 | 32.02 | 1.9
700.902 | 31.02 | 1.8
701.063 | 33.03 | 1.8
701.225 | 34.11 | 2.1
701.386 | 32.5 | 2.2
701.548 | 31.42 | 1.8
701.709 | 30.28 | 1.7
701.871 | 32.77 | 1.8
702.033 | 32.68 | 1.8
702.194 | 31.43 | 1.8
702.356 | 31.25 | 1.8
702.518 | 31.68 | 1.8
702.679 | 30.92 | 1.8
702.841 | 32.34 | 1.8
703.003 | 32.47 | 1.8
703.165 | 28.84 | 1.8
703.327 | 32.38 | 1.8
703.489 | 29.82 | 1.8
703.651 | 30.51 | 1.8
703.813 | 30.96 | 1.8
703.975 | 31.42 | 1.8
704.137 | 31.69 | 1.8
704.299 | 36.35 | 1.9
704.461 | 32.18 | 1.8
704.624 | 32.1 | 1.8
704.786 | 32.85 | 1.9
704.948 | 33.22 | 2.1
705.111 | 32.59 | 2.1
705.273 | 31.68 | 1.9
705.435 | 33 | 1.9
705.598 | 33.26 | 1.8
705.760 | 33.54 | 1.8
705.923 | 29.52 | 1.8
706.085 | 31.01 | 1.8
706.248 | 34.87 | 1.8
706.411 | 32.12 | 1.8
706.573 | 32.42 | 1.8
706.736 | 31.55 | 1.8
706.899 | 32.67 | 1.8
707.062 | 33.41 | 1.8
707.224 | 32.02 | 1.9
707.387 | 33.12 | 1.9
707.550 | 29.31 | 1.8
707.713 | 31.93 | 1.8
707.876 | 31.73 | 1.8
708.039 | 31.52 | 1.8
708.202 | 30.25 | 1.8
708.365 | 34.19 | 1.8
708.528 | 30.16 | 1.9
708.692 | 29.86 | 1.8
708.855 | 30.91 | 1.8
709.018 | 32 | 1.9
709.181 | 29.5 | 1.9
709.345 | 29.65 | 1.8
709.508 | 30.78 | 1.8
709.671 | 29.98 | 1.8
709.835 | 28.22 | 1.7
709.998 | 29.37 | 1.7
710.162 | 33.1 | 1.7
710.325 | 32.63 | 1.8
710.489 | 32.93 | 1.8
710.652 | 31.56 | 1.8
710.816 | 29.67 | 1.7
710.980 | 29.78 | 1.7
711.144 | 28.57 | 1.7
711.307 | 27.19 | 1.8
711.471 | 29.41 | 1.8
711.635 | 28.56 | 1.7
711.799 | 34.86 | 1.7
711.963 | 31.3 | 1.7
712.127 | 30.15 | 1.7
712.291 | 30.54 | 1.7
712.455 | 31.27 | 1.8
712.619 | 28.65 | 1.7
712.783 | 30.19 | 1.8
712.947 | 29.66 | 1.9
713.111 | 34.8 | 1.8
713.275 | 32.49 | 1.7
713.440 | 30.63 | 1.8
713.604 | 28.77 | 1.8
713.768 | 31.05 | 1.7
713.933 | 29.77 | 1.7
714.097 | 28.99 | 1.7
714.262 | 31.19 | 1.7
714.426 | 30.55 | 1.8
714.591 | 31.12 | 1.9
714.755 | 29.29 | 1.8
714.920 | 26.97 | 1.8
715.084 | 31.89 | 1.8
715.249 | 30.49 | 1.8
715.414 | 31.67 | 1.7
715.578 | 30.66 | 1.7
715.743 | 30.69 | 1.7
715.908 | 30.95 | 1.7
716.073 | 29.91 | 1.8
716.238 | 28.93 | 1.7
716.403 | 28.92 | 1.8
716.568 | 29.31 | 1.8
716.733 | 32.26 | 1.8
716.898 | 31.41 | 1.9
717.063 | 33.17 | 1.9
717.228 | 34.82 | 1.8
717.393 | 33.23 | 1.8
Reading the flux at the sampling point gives 31.25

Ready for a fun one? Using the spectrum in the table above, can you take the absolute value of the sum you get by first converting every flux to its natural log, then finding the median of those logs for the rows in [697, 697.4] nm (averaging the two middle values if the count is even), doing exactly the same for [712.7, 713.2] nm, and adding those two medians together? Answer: 6.88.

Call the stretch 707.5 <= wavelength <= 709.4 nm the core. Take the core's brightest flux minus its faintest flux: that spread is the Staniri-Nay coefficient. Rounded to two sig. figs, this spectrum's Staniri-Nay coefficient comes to 4.9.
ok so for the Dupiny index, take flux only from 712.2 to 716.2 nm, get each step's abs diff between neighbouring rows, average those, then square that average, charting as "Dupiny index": 2.8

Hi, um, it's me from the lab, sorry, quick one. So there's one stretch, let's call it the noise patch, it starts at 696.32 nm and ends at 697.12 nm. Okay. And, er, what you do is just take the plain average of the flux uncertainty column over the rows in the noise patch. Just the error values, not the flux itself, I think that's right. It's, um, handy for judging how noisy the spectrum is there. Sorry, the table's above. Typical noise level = 1.86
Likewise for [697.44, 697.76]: 1.85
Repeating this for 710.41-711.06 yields 1.75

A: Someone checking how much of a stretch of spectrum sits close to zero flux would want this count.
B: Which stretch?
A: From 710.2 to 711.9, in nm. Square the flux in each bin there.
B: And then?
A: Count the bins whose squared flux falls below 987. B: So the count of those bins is 6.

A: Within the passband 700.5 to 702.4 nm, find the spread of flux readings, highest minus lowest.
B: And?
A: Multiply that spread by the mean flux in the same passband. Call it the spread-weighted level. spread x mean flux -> 130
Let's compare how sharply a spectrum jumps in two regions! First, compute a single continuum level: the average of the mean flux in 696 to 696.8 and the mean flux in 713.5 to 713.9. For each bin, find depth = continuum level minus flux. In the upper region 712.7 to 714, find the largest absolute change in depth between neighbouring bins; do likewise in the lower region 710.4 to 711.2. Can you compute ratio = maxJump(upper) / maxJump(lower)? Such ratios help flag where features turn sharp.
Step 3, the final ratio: 2.7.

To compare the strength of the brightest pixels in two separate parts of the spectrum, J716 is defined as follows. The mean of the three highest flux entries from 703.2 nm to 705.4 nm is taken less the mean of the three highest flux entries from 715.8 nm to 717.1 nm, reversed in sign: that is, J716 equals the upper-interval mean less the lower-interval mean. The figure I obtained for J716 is -1.9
